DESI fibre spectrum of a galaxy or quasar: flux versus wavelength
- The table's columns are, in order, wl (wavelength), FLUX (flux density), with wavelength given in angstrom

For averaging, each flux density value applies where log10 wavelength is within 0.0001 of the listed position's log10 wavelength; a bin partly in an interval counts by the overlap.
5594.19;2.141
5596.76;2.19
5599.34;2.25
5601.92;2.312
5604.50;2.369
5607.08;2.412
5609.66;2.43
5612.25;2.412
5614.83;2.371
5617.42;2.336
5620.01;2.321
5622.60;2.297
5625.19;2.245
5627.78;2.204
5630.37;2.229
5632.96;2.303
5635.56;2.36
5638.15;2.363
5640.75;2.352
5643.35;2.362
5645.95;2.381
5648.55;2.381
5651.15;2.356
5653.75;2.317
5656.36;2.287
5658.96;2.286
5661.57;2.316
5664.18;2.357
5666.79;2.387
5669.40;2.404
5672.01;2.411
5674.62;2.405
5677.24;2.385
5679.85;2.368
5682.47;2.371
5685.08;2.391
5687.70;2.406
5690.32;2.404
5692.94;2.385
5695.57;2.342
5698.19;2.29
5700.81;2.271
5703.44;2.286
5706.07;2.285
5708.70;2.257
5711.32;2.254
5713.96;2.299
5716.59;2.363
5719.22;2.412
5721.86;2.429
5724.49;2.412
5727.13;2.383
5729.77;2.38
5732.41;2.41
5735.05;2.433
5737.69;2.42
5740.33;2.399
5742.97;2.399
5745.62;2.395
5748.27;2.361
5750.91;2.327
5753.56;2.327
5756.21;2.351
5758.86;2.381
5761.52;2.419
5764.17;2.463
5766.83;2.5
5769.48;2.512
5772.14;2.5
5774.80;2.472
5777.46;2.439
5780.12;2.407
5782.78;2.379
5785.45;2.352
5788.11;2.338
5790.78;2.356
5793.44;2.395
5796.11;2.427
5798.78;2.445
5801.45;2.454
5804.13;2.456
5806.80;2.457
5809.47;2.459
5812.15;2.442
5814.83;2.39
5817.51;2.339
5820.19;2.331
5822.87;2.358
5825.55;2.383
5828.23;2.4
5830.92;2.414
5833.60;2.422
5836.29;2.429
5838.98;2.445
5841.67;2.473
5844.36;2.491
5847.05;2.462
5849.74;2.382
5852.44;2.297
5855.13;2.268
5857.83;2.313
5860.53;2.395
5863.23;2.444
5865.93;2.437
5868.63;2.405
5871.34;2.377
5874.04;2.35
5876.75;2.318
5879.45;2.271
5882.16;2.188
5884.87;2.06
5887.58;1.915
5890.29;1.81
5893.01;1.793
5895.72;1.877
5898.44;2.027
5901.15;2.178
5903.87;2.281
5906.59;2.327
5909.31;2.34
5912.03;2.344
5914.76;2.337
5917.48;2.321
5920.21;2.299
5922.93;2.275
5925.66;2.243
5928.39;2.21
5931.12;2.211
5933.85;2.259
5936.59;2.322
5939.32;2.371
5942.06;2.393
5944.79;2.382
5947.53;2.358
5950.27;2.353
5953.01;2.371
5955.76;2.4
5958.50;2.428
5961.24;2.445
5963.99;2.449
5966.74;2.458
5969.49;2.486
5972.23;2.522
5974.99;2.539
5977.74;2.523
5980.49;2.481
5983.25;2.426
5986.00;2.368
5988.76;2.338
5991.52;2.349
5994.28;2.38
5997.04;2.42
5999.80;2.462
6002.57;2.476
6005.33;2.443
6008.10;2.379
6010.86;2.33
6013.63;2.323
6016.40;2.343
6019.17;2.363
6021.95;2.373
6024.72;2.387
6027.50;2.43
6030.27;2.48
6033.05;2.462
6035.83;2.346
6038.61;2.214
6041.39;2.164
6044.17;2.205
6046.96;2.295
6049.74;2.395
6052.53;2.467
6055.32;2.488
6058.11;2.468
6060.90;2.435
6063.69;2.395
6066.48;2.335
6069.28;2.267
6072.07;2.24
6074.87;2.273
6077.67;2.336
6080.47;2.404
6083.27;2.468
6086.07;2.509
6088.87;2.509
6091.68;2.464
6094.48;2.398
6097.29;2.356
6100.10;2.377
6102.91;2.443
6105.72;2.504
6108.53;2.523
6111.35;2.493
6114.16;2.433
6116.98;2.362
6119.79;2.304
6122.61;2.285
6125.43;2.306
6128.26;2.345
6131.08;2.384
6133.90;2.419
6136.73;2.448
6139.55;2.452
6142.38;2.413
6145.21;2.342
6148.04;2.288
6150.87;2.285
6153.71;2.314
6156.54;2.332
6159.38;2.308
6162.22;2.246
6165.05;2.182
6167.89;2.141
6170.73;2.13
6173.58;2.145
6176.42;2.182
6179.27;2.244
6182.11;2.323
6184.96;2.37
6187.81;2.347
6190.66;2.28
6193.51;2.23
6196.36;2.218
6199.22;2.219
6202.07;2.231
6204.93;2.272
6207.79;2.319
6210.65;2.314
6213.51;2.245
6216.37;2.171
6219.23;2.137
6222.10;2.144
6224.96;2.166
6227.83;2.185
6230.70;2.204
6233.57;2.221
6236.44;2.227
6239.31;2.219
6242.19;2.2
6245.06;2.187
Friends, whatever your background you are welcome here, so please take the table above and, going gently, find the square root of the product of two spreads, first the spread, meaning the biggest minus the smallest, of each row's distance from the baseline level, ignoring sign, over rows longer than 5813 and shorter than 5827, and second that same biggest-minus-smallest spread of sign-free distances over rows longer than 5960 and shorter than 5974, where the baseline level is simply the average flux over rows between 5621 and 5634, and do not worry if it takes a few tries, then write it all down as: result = 0.067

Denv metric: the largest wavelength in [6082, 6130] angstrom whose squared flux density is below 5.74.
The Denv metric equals 6128.26 angstrom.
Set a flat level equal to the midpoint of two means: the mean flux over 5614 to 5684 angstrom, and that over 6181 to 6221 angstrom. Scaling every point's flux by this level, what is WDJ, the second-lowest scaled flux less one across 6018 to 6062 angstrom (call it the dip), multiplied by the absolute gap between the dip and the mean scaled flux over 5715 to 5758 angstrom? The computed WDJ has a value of -0.045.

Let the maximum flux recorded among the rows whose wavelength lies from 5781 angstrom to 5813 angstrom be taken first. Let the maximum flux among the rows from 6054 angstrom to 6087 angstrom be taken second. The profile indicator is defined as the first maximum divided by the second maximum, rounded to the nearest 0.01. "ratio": 0.98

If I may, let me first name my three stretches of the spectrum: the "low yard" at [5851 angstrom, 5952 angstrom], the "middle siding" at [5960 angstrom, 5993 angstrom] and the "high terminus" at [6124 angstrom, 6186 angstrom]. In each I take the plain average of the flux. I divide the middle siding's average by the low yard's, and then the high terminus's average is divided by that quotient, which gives 2.116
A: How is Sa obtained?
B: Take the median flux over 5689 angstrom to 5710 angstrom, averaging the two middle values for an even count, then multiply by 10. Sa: 22.9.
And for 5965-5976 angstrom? 25.0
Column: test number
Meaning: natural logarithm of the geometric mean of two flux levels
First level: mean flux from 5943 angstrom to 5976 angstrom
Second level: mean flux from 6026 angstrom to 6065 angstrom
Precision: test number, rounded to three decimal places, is 0.877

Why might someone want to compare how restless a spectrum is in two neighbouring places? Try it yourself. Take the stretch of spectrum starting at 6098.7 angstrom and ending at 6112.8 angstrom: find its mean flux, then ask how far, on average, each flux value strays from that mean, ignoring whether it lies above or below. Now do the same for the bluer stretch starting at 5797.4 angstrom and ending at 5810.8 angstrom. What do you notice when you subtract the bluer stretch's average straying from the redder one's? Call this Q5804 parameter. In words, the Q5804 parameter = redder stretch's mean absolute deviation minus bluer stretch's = 0.043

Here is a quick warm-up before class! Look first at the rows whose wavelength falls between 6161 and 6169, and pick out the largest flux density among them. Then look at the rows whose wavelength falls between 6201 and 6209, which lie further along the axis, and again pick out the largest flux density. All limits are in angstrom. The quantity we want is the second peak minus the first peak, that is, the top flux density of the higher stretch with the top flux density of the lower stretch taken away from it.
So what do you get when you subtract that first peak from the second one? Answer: 0.073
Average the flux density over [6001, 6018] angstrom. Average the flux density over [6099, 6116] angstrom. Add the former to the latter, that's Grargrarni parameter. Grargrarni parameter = 4.84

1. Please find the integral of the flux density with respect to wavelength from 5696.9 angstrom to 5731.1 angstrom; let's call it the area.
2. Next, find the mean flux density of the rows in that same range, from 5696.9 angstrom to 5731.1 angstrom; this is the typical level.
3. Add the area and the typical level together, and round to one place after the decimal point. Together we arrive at 82.1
